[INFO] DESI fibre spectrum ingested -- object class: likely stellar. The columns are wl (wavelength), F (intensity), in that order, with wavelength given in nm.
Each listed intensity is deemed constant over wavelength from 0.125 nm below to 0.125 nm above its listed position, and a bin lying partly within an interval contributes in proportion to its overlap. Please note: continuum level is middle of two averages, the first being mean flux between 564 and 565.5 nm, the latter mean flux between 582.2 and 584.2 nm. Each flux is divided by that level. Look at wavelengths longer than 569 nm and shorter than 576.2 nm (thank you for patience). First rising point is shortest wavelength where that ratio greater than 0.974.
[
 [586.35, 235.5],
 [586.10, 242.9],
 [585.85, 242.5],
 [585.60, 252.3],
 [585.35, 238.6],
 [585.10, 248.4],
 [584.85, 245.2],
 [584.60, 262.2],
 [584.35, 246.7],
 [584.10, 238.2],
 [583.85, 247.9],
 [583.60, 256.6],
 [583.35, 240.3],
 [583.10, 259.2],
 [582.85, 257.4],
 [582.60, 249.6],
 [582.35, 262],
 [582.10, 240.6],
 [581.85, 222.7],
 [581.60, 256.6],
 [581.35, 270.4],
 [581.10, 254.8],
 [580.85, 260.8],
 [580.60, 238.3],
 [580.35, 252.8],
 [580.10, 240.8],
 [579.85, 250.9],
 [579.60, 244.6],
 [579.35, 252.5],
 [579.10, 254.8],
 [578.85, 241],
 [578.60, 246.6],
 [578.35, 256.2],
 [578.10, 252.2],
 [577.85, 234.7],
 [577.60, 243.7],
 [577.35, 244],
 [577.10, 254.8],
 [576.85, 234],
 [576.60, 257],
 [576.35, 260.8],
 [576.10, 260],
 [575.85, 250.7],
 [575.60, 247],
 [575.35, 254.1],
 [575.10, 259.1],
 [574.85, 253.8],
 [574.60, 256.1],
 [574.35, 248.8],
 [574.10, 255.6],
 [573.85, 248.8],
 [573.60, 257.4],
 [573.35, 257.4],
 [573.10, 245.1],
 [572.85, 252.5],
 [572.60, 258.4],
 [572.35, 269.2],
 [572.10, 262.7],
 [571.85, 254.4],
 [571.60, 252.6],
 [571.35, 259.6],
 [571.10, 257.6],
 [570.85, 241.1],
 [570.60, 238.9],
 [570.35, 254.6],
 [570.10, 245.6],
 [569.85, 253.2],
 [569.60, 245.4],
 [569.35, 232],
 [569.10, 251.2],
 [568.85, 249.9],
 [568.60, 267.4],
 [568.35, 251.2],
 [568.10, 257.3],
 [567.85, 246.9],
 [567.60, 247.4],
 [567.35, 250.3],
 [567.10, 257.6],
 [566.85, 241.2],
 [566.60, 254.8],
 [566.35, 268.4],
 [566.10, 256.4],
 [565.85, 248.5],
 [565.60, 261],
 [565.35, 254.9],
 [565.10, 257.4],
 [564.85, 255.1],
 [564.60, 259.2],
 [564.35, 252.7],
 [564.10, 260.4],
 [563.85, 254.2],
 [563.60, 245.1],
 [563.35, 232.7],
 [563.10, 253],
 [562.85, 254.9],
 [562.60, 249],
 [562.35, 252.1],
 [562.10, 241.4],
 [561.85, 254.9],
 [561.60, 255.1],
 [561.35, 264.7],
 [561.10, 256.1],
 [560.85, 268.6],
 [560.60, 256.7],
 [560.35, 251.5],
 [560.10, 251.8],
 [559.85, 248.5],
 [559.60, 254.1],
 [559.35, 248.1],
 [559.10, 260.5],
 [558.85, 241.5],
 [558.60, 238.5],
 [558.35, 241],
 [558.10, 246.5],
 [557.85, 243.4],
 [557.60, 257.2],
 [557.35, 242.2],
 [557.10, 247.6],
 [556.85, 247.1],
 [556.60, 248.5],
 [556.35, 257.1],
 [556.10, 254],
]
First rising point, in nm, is 569.10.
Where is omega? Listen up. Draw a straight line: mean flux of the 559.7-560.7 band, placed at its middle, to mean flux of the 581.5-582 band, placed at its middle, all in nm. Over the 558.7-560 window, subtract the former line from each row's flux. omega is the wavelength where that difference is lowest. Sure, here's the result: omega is 558.85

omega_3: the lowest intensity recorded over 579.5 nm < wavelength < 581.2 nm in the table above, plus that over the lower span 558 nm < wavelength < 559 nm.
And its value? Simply 477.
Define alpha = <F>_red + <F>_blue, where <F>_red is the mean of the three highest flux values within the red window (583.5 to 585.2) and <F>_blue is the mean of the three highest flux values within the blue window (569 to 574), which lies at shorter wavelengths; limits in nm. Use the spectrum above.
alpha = 520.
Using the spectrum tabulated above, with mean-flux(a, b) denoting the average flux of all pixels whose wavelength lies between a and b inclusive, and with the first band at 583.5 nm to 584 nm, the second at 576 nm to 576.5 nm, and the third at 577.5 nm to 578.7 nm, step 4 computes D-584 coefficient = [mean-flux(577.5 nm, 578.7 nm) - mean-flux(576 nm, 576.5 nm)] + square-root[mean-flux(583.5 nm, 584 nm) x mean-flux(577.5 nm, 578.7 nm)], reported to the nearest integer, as 236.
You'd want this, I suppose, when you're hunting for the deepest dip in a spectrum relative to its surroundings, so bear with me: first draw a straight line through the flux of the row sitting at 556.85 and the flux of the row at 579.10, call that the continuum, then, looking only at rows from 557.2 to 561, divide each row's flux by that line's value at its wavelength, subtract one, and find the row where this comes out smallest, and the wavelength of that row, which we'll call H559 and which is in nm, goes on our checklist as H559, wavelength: 558.60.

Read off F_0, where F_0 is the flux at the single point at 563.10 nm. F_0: 253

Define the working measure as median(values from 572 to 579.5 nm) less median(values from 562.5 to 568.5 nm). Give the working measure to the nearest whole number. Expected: -1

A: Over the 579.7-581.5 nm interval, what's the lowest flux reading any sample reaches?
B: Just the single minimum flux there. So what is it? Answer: 238.3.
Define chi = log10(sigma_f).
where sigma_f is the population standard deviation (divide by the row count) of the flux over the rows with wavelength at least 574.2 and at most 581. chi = 0.88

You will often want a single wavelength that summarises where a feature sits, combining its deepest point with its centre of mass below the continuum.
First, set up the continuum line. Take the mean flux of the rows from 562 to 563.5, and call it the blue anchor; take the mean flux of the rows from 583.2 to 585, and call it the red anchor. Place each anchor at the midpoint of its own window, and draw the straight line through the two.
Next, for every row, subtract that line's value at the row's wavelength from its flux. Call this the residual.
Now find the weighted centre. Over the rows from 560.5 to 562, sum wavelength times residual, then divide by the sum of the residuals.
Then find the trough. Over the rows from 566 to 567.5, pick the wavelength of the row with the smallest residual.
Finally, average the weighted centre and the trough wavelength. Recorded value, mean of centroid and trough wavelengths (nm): 564.00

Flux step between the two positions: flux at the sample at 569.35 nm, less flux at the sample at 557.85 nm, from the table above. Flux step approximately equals -11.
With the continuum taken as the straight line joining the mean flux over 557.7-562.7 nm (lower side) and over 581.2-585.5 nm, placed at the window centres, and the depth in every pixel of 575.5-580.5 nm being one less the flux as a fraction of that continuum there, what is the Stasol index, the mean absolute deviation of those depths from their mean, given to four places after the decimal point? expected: 0.0257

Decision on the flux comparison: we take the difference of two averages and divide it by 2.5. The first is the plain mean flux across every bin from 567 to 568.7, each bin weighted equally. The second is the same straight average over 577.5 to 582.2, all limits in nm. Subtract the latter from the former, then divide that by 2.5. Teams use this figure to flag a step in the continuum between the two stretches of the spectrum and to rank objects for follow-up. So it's 2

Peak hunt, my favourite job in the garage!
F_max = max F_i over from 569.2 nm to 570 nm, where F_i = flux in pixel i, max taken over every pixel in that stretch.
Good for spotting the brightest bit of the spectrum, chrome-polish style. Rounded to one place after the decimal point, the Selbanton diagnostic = 253.2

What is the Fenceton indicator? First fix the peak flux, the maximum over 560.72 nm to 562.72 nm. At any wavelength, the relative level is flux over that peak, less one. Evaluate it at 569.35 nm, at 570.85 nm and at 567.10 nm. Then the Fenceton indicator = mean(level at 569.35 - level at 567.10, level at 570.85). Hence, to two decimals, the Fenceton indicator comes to -0.10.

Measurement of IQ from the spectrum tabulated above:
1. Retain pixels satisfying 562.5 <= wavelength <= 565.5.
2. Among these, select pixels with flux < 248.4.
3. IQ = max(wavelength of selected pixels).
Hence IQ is 563.60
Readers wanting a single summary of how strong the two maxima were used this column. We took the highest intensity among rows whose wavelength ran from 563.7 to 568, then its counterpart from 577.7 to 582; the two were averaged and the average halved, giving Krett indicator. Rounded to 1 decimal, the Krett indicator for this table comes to 134.7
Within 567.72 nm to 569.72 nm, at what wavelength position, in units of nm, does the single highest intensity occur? 568.60 nm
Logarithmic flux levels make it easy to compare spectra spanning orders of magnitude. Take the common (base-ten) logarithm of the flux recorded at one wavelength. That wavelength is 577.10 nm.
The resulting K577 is 2.41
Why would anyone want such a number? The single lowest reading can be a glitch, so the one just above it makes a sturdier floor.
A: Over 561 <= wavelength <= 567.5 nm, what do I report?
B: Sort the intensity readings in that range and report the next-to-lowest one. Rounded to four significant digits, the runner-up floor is 241.2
